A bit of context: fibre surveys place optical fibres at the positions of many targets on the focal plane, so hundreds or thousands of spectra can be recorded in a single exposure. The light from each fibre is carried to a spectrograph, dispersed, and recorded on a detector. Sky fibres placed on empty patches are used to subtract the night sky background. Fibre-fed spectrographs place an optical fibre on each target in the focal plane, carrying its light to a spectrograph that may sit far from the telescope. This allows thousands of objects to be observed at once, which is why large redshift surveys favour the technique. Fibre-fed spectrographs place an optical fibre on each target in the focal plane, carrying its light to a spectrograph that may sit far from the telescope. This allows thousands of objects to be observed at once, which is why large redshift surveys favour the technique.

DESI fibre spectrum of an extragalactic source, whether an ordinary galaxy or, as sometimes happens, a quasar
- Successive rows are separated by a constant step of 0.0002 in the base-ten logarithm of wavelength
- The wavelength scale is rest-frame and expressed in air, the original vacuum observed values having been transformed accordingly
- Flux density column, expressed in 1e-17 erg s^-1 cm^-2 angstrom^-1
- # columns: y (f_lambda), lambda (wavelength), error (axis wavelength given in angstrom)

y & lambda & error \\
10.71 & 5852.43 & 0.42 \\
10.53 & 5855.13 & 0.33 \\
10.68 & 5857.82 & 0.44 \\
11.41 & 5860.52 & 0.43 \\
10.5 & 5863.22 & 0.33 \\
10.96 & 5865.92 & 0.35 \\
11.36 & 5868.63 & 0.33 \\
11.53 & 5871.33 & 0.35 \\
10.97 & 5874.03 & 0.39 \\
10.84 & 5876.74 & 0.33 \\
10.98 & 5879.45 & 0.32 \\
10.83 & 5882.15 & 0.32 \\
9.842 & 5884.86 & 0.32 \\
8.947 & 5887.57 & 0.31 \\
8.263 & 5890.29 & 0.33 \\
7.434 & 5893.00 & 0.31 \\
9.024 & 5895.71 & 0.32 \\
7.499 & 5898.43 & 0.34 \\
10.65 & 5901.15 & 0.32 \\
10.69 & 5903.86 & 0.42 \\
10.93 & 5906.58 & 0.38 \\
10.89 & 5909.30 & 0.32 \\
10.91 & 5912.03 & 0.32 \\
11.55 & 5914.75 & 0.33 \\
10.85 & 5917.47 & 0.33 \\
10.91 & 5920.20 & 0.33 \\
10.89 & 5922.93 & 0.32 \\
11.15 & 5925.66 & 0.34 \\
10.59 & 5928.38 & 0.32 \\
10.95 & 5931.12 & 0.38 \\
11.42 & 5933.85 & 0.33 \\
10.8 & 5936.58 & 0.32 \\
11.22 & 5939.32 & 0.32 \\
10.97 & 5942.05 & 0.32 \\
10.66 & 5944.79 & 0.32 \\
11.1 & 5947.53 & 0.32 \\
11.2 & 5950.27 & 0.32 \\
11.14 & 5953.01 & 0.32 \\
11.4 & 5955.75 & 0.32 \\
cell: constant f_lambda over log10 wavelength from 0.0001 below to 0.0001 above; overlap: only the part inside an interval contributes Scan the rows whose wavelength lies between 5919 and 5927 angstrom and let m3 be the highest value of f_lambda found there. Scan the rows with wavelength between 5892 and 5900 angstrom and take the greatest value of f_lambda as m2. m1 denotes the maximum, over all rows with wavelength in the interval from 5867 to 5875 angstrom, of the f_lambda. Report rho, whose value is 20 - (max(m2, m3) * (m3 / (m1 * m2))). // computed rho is 18.8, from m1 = 11.53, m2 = 9.024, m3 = 11.15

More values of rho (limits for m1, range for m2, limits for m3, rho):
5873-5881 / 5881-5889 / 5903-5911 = 19.0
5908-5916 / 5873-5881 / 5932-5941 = 19.0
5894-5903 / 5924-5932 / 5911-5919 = 18.9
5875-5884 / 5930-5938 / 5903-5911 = 19.0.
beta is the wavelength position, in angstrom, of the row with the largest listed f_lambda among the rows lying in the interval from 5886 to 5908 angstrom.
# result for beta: 5906.58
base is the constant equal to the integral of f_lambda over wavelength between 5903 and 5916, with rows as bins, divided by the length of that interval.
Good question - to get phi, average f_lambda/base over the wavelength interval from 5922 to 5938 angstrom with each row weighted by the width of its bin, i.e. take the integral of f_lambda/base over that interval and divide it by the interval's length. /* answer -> 1.00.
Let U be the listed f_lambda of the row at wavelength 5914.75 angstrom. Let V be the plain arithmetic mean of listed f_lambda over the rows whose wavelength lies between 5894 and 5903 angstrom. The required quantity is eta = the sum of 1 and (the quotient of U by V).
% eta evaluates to 2.28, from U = 11.55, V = 9.1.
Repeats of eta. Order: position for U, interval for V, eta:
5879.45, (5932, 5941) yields 1.99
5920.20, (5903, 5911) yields 2.01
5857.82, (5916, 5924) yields 1.98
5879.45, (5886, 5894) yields 2.34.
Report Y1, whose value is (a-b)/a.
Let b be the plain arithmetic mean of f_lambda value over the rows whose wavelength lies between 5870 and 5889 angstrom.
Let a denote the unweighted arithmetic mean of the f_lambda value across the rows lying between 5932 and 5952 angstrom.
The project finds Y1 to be 0.04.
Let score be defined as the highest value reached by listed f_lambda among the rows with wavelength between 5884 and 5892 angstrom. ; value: 9.842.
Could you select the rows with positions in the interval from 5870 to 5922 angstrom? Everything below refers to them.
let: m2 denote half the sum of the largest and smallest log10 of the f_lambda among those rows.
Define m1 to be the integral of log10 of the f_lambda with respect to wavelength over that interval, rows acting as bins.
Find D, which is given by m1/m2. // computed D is 54.0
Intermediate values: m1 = 52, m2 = 0.97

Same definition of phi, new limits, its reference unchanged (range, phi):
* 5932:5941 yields 1.01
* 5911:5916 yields 1.02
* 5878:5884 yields 0.98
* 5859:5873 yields 1.01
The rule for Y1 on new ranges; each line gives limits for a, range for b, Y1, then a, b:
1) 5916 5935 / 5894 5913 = 0.08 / 11.0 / 10.1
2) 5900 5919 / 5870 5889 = 0.03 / 10.9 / 10.6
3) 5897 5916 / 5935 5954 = -0.05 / 10.4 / 11.0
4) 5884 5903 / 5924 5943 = -0.25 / 8.8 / 11.0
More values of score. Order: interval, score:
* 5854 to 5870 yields 11.41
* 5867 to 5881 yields 11.53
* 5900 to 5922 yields 11.55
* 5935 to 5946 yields 11.22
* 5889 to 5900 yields 9.024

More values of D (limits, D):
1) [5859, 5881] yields 22.0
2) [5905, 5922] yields 16.9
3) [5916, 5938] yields 22.0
